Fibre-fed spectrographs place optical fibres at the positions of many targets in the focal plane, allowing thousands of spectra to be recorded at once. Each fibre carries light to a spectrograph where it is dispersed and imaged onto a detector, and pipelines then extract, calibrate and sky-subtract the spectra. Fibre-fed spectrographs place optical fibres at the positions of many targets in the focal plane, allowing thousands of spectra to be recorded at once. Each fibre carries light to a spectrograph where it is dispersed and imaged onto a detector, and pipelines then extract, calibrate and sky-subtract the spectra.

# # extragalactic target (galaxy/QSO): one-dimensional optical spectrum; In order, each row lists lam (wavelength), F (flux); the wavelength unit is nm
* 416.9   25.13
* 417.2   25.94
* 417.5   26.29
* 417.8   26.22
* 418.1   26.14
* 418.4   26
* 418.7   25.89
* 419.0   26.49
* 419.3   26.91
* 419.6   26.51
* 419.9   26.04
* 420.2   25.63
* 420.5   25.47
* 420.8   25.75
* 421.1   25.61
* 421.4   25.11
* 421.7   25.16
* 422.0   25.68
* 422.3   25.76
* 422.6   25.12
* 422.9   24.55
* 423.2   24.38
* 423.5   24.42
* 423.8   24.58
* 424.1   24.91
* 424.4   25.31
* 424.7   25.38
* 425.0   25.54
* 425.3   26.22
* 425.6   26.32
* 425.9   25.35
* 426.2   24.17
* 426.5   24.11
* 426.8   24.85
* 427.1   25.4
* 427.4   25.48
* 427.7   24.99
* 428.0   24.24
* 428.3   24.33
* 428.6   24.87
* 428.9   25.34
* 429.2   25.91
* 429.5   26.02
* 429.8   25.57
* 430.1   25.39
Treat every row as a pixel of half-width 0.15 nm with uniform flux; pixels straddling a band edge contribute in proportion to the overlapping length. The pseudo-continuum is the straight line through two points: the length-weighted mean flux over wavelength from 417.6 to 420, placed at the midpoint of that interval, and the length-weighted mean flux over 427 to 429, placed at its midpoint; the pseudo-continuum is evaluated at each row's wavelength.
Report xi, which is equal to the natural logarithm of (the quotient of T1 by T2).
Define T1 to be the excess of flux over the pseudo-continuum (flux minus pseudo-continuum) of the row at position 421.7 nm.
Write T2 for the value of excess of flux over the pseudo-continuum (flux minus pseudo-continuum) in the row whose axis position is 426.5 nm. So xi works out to -0.4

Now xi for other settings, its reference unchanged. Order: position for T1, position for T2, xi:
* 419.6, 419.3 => -0.7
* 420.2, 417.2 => -0.3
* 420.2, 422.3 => 4.3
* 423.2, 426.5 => 0.2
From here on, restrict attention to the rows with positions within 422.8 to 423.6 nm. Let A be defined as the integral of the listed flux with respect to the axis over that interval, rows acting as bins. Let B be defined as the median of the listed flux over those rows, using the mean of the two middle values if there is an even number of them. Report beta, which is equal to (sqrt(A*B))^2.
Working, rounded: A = 20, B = 24.42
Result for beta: 478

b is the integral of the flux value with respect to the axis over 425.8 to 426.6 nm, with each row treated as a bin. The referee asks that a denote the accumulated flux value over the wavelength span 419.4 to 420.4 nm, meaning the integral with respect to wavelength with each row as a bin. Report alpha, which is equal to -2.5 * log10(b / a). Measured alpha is 0.31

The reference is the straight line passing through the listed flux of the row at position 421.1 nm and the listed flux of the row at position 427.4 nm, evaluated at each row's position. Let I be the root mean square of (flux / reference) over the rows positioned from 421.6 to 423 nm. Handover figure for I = 0.99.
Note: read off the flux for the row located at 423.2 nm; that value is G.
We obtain 24.38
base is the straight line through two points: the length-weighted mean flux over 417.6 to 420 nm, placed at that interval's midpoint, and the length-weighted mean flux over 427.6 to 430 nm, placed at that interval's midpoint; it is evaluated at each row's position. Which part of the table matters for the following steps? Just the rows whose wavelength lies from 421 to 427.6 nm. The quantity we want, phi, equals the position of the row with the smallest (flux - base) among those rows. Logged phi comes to 423.2 nm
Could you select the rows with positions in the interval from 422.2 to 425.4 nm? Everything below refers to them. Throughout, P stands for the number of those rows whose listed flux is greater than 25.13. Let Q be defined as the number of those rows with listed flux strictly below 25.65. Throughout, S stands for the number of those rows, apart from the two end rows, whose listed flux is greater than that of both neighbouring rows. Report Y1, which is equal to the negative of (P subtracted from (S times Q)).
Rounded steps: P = 5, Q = 9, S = 0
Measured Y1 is 5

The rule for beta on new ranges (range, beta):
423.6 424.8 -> 753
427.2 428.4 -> 734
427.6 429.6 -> 1253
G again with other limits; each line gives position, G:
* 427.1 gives 25.4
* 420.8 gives 25.75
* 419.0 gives 26.49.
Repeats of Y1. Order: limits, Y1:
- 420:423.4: -9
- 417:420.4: 9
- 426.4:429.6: -4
